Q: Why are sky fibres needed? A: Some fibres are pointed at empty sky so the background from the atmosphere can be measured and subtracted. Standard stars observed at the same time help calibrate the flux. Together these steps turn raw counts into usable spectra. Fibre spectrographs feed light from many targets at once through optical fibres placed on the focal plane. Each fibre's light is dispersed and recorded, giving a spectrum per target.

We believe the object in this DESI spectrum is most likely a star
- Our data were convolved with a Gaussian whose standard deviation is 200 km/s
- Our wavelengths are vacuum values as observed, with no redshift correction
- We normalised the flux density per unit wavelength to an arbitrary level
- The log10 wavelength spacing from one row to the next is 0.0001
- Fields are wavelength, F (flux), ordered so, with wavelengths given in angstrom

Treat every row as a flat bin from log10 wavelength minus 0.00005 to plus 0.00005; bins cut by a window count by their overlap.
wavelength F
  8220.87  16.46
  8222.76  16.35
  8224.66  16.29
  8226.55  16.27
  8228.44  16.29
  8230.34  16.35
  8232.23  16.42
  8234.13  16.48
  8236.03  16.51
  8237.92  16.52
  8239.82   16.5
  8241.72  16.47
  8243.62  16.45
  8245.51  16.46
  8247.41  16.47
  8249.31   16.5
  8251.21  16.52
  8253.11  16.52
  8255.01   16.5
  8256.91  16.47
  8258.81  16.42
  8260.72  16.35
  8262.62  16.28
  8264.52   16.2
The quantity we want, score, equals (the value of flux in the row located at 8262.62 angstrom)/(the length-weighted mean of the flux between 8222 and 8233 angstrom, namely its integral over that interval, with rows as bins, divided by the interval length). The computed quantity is 1.00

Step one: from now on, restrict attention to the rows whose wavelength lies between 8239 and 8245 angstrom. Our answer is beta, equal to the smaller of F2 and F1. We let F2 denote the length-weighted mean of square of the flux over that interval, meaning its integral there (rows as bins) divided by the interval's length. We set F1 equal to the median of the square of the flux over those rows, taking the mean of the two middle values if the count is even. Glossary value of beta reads 271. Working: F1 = 271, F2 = 271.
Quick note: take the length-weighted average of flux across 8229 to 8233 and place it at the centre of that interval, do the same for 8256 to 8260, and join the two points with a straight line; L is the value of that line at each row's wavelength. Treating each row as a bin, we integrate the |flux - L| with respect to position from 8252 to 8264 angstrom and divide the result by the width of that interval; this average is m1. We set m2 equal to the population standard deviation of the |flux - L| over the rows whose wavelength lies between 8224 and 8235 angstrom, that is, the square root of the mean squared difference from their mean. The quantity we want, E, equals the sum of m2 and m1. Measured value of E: 0.113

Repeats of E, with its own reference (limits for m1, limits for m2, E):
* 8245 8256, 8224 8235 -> 0.123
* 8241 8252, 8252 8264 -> 0.124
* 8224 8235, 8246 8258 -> 0.092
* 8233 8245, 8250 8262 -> 0.138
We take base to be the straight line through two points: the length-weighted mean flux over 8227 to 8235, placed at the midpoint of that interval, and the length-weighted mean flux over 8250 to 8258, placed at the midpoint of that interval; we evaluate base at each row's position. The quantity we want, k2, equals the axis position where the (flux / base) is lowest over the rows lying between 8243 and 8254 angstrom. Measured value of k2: 8247.41 angstrom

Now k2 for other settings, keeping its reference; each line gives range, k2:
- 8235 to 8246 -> 8245.51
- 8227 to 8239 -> 8228.44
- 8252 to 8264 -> 8262.62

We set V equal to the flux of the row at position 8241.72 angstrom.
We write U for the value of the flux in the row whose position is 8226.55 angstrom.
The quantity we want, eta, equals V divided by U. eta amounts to 1.01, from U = 16.27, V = 16.47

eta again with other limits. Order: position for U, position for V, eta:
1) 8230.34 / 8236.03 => 1.01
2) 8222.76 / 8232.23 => 1.00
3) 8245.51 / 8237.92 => 1.00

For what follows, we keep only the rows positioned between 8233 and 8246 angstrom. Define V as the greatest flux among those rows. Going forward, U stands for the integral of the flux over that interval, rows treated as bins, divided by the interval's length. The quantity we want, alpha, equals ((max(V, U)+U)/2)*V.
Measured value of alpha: 273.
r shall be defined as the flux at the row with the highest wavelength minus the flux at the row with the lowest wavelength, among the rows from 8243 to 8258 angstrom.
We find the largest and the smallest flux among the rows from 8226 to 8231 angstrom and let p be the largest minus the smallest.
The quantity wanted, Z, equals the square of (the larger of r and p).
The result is 0.006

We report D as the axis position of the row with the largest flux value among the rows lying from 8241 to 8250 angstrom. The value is 8249.31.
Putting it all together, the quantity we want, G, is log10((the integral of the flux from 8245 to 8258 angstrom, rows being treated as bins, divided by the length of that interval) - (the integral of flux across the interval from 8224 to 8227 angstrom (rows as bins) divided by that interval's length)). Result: -0.7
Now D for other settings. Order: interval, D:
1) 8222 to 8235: 8234.13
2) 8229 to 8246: 8237.92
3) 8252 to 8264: 8253.11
